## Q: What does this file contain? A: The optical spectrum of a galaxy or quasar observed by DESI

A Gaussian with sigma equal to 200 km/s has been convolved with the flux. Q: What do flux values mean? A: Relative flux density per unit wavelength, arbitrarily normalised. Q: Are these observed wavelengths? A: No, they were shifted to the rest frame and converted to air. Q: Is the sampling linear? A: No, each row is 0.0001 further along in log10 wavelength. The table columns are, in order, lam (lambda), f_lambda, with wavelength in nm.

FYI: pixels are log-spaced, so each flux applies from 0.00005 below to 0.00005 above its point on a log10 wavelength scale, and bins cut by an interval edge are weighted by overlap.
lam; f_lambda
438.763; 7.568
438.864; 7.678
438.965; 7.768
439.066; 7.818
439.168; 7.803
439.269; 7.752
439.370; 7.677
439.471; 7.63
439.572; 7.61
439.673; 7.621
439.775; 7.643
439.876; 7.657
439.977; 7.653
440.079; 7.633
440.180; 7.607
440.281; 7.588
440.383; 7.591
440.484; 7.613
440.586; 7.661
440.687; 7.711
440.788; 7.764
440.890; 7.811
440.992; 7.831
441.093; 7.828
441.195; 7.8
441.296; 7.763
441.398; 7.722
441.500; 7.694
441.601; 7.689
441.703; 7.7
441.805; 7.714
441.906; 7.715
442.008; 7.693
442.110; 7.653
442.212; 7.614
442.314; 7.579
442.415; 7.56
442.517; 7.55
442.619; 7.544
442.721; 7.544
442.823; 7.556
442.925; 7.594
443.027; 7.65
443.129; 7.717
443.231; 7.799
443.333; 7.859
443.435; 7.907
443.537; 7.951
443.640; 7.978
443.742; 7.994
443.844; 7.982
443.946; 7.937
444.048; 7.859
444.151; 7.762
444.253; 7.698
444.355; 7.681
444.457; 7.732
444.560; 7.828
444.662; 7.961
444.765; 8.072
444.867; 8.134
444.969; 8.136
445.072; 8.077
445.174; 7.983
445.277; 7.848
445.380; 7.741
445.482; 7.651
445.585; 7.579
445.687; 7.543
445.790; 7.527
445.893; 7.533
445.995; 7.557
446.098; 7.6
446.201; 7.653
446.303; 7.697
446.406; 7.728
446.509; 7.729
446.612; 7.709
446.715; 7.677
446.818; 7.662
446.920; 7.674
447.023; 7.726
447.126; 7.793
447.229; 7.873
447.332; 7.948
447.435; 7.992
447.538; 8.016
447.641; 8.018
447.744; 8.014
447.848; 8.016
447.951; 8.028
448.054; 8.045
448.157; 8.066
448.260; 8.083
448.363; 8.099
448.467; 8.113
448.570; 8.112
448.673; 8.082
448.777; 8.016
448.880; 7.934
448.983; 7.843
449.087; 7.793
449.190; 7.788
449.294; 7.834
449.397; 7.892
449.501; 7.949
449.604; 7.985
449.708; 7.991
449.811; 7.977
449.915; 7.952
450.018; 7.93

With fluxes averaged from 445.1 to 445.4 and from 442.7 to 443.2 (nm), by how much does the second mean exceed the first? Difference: -0.25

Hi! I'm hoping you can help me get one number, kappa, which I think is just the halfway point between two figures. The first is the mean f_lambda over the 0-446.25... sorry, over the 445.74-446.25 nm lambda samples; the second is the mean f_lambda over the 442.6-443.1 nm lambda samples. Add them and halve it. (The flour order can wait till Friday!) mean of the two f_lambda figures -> 7.58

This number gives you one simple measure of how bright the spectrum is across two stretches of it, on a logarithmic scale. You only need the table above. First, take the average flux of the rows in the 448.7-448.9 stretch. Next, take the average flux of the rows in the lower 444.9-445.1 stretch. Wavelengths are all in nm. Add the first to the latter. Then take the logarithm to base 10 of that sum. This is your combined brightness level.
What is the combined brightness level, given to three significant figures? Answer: 1.21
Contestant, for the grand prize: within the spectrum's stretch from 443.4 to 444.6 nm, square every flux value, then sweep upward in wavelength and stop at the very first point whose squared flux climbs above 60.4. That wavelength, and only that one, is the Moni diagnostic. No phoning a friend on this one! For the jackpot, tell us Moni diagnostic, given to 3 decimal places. 443.435 nm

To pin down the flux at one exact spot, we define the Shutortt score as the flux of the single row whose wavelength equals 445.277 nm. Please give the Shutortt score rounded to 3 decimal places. 7.848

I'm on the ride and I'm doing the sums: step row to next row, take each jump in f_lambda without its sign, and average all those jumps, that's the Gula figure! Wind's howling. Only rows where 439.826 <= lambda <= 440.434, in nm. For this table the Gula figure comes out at 0.014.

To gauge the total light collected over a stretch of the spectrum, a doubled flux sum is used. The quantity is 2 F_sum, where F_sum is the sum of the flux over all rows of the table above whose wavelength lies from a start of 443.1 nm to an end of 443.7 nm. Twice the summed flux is 94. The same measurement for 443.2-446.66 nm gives 531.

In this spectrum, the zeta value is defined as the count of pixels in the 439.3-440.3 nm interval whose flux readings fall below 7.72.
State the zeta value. 10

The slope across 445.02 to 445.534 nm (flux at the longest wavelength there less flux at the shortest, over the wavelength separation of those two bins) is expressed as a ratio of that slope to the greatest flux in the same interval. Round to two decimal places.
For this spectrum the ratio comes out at -0.13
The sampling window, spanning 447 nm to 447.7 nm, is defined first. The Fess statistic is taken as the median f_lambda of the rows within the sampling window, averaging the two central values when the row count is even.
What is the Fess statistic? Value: 7.95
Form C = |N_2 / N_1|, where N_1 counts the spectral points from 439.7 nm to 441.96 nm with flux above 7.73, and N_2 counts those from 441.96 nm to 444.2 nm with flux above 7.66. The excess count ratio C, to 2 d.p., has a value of 2.00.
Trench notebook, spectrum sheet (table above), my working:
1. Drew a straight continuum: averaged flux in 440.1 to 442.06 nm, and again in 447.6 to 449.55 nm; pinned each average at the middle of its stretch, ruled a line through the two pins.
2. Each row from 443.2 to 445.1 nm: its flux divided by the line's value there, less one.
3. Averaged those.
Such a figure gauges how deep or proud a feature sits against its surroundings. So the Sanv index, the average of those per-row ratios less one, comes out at 0.012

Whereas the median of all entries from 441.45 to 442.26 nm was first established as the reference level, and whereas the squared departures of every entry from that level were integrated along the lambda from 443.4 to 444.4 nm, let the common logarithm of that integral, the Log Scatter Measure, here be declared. -1.3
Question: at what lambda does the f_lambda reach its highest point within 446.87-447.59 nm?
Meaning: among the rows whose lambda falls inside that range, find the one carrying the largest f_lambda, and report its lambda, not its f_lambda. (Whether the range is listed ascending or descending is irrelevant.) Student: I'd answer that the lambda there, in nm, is 447.538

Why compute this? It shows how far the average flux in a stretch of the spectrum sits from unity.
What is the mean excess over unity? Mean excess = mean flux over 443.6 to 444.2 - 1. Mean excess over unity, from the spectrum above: 6.919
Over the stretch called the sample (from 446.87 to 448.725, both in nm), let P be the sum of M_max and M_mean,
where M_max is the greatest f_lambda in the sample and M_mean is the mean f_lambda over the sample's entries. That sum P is 16.1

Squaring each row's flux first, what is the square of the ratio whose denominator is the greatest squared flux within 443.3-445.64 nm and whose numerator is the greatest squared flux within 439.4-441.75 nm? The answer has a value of 0.86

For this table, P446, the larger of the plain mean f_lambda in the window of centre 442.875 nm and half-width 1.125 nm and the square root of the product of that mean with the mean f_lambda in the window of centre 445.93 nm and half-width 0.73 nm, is 7.73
